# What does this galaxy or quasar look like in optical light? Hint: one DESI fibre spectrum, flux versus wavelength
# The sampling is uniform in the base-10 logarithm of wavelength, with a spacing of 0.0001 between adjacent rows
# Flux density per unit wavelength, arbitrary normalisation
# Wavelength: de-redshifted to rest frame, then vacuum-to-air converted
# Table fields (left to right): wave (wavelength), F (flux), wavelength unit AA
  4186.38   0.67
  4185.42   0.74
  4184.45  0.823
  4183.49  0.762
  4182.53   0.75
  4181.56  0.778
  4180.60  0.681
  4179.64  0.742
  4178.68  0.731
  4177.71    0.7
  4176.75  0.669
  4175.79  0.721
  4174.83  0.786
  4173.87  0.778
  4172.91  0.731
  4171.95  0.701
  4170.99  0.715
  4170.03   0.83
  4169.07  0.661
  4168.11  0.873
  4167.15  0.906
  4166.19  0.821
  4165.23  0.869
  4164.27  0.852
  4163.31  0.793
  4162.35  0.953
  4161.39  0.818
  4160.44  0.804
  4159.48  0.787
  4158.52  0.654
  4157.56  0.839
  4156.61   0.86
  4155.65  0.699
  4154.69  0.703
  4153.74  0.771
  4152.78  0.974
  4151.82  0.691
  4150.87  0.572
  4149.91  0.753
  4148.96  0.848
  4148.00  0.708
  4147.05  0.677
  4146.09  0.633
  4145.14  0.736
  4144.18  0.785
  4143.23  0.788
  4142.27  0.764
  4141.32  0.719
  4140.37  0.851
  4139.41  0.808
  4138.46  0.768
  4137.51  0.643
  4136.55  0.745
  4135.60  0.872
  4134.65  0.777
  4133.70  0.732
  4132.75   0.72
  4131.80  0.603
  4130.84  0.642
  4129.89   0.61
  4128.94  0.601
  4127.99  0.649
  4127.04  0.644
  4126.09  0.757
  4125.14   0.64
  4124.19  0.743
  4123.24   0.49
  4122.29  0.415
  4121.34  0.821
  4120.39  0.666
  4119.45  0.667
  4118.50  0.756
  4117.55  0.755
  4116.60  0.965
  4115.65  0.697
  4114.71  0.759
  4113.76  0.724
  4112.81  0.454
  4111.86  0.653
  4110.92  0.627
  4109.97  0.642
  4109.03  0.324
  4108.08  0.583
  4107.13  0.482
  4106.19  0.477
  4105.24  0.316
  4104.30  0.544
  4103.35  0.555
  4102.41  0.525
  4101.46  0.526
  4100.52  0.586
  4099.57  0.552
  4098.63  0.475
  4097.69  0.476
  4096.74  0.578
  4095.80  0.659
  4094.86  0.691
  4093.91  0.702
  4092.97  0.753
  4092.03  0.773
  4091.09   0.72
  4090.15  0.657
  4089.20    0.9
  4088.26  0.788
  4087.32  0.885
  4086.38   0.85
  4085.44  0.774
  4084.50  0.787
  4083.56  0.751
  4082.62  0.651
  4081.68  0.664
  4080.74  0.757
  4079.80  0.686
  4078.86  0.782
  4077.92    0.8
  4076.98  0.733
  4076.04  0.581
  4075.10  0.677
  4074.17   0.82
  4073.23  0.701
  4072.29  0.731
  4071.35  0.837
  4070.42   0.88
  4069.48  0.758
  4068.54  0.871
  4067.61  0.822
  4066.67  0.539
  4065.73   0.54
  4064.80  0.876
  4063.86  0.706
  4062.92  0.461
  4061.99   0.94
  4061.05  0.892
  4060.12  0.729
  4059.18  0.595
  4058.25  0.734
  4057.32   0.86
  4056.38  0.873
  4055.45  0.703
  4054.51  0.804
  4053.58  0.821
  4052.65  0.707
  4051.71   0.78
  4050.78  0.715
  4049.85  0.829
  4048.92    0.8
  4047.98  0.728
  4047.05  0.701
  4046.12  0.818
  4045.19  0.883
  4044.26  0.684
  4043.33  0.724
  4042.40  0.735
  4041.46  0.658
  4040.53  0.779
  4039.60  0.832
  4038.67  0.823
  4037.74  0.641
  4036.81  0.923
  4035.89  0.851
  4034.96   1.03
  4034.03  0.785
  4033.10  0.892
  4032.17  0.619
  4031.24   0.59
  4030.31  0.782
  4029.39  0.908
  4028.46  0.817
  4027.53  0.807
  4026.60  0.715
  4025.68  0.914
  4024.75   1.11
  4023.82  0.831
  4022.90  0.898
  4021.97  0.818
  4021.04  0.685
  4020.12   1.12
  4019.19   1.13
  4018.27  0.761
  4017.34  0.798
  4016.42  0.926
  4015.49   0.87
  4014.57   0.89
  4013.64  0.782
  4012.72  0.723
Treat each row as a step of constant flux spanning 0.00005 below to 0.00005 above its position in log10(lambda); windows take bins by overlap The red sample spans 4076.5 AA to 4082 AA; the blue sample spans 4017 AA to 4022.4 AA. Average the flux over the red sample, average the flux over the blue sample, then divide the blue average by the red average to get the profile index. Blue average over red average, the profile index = 1.20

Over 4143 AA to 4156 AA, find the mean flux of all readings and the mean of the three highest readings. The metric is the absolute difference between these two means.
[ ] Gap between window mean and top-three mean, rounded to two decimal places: 0.13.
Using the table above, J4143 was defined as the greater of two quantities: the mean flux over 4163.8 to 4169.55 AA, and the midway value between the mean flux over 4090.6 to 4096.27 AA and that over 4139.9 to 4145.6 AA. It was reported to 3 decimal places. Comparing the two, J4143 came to 0.830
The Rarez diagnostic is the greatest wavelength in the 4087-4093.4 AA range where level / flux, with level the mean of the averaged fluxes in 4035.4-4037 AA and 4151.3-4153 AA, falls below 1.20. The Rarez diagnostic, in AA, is 4092.97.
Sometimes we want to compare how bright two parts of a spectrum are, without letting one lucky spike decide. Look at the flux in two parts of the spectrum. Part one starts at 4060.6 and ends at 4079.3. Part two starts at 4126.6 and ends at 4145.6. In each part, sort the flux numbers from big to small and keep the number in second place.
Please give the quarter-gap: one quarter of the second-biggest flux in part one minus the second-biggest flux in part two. 0.010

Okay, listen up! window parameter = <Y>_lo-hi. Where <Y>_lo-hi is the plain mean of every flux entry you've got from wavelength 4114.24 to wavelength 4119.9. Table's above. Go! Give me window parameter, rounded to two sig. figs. 0.77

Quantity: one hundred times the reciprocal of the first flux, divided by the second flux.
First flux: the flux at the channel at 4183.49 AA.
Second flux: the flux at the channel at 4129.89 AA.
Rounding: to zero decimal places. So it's 215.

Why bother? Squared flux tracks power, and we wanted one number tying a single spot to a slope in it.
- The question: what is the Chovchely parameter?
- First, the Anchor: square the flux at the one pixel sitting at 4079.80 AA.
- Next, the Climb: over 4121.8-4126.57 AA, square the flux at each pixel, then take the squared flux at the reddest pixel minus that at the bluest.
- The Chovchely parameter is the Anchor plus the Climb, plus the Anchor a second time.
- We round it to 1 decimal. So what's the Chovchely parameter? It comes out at 1.3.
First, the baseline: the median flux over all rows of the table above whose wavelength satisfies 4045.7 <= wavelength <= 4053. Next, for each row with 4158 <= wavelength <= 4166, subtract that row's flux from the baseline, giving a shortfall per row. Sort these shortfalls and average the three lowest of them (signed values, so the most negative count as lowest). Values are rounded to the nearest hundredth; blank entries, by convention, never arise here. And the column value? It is -0.14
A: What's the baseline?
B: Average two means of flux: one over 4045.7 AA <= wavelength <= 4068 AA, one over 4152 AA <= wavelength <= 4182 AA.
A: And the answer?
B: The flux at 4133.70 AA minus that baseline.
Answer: -0.03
